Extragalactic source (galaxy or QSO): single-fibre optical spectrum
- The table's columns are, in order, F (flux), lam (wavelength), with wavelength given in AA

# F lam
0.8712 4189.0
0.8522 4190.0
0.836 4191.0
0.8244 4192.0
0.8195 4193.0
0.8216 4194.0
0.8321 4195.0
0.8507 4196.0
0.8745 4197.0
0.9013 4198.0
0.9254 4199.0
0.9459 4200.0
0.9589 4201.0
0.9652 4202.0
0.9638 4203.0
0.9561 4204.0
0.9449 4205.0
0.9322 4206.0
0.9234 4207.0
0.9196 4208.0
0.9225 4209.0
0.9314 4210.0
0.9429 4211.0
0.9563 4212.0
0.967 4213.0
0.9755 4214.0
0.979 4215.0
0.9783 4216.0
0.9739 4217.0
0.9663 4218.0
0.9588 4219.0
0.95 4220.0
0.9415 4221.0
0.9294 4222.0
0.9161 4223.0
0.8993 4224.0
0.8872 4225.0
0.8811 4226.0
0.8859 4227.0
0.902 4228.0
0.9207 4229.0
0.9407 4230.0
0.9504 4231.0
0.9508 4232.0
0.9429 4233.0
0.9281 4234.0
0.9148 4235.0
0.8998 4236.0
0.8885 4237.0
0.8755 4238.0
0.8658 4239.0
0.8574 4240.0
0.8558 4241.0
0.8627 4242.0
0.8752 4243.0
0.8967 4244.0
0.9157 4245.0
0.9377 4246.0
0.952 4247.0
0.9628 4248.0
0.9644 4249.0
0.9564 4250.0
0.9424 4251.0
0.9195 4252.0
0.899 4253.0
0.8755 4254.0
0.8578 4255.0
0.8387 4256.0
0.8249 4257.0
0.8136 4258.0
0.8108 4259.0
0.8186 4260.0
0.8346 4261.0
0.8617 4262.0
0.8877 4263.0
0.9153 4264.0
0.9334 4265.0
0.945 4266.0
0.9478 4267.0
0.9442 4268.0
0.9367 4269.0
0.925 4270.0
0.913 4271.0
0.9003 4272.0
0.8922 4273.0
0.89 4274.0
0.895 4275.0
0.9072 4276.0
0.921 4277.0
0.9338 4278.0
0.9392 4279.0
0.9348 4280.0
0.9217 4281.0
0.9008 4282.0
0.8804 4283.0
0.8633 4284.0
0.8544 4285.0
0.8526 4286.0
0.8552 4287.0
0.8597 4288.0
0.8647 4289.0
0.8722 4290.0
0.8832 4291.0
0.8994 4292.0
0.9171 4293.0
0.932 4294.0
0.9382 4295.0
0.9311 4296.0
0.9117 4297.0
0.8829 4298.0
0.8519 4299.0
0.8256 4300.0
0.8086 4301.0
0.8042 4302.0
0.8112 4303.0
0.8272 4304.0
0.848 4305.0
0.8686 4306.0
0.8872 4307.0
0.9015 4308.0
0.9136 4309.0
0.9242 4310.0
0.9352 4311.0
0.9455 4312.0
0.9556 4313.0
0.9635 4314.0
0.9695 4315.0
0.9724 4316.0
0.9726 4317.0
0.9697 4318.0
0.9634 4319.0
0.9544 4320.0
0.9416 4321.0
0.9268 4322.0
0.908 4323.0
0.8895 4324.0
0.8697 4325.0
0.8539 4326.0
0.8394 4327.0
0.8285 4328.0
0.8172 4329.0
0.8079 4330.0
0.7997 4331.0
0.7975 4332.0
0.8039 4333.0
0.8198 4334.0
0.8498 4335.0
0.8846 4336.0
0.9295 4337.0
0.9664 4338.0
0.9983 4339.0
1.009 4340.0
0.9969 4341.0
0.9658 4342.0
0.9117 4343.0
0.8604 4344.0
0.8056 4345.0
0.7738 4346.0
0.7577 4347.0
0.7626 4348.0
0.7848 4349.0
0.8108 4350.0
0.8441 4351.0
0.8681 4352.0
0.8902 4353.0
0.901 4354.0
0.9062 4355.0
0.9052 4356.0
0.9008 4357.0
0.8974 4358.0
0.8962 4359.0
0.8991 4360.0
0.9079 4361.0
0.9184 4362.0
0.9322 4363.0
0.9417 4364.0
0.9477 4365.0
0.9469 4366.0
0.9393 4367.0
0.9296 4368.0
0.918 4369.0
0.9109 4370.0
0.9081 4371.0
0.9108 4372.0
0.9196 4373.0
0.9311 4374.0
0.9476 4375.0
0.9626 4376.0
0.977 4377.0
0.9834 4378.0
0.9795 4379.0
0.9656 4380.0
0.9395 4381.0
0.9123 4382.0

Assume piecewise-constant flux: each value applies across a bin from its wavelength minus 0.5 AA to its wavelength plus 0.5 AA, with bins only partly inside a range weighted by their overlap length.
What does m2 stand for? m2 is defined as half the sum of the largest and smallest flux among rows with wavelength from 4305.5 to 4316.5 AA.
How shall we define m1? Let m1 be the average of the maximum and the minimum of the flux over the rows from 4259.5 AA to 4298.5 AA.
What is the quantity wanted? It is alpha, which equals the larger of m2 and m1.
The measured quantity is 0.92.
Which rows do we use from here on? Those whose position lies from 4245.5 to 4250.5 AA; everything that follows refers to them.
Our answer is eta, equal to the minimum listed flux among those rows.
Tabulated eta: 0.9377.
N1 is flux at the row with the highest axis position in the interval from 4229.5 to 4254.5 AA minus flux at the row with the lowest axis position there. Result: -0.07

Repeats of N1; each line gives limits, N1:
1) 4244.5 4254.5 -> -0.04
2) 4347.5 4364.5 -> 0.18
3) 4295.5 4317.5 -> 0.04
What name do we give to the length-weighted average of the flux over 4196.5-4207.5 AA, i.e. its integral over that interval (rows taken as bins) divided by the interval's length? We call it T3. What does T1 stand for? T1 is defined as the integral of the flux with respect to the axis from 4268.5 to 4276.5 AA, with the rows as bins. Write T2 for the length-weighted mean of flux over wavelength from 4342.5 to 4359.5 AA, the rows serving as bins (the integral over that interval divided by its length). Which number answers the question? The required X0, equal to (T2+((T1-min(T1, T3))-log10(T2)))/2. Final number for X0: 3.6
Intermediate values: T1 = 7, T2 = 0.85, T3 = 0.94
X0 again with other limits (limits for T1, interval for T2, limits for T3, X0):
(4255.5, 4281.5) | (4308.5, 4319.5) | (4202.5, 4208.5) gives 11.7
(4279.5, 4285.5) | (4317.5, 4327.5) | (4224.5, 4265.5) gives 2.7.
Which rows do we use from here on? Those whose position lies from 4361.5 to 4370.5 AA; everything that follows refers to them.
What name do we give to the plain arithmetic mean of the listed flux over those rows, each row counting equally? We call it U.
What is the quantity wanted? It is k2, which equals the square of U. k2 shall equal 0.87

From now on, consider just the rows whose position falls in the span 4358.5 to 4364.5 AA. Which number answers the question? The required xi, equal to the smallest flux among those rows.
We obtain 0.8962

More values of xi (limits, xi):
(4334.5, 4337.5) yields 0.8498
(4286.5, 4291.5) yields 0.8552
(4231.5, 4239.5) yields 0.8658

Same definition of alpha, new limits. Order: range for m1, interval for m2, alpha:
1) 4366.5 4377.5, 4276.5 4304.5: 0.94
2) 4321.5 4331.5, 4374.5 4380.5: 0.97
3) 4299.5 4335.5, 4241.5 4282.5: 0.89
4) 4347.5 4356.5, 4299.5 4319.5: 0.89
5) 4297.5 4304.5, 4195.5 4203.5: 0.91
